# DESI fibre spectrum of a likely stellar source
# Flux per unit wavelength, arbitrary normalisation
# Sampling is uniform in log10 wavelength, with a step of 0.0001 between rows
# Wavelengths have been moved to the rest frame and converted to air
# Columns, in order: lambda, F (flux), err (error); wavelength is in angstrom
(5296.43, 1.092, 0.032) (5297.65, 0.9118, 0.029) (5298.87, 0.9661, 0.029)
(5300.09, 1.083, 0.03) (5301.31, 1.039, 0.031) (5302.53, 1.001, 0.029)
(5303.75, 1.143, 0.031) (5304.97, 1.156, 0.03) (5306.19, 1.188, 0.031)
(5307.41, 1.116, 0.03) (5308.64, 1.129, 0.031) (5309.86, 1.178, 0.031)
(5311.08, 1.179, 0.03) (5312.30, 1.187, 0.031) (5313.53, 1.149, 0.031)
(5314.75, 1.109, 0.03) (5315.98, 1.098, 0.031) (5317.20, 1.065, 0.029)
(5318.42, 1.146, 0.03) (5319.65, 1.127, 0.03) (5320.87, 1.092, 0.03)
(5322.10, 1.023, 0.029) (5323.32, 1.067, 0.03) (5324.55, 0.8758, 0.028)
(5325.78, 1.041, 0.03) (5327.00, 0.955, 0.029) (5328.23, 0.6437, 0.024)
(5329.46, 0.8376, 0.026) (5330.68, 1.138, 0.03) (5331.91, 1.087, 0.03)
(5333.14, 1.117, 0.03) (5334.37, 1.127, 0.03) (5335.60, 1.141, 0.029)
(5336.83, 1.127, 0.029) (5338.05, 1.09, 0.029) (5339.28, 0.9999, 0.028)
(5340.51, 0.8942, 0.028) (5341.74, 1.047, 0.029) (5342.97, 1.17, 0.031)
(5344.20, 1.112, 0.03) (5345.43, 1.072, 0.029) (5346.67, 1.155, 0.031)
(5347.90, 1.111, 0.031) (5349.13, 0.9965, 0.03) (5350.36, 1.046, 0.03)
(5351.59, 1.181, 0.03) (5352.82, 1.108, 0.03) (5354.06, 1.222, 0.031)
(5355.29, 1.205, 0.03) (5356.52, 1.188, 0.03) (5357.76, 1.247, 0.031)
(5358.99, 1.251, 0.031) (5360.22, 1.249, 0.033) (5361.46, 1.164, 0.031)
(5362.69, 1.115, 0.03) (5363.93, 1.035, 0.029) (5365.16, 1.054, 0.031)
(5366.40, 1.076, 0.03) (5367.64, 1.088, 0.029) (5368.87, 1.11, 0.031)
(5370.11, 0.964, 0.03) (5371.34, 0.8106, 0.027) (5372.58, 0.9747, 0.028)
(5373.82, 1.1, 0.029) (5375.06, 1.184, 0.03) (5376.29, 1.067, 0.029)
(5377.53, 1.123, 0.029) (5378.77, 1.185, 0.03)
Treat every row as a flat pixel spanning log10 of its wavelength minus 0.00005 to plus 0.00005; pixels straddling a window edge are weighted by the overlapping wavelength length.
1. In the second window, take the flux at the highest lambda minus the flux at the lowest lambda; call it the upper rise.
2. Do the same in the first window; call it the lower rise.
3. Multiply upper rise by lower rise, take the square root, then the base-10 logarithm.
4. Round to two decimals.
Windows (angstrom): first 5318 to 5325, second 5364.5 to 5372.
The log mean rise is -0.59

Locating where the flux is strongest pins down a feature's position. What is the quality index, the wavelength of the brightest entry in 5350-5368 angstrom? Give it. 5358.99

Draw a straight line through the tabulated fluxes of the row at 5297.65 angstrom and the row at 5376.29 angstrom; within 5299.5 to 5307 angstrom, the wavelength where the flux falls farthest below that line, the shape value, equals 5302.53 angstrom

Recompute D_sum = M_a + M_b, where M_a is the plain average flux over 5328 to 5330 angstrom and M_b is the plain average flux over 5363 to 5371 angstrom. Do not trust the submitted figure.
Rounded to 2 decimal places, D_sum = 1.80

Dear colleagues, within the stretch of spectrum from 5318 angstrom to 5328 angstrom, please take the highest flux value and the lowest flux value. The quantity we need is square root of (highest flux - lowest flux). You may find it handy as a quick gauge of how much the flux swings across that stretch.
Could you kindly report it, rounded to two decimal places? 0.52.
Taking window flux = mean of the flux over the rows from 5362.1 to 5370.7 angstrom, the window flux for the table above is 1.06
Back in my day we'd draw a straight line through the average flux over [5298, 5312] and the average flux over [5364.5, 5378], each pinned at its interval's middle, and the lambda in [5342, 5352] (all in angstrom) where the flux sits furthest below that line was 5349.13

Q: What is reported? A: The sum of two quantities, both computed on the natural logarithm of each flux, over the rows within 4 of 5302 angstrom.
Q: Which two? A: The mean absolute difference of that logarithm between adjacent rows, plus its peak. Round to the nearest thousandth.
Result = 0.212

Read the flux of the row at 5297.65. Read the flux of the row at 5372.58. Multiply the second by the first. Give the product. 0.89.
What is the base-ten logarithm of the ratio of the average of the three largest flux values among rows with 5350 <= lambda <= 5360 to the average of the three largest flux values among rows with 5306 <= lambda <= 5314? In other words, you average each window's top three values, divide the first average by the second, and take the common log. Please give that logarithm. 0.020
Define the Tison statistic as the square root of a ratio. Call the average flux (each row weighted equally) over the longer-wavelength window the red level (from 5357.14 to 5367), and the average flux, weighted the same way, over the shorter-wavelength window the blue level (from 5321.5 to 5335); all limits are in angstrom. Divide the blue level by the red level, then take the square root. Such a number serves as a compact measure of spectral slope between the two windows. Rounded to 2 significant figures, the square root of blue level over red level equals 0.93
